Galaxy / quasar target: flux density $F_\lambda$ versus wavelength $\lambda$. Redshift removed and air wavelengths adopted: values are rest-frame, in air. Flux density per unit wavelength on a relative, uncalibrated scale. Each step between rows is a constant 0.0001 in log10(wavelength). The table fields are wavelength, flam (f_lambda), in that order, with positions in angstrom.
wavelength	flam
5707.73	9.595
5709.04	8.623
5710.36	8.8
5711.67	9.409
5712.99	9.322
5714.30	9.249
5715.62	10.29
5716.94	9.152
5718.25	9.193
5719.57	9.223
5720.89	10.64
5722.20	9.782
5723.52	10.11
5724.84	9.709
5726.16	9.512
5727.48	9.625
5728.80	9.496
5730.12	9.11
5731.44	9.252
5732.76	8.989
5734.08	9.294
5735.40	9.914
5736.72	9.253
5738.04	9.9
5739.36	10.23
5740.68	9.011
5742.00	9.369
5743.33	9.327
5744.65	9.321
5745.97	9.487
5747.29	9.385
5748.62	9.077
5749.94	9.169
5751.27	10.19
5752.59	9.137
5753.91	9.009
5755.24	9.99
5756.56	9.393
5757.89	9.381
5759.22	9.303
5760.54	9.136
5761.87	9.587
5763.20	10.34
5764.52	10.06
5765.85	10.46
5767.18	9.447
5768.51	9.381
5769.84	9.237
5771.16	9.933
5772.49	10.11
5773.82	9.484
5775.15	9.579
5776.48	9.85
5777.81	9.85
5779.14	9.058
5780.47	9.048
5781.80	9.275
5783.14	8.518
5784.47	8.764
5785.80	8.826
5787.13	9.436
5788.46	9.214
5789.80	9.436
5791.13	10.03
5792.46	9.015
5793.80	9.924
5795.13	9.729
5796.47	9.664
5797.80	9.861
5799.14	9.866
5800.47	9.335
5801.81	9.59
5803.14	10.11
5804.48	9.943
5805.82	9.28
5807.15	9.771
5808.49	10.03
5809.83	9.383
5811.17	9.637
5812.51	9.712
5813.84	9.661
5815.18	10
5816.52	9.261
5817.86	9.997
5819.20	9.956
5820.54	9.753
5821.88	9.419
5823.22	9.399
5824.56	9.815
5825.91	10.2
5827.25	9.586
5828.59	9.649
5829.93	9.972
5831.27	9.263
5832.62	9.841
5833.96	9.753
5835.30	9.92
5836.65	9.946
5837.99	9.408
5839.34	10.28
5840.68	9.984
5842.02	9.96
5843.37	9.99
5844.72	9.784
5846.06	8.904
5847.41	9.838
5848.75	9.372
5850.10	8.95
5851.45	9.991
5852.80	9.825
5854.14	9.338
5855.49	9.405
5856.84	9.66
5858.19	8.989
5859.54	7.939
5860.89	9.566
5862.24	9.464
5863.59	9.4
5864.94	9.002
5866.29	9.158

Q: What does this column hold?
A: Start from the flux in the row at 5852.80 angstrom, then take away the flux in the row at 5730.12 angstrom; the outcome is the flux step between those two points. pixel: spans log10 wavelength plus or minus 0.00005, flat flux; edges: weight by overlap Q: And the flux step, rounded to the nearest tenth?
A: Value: 0.7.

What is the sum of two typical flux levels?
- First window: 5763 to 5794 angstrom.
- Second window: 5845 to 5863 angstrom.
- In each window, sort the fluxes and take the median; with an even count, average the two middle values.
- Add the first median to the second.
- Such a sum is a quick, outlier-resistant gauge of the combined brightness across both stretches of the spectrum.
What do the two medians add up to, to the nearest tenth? 18.8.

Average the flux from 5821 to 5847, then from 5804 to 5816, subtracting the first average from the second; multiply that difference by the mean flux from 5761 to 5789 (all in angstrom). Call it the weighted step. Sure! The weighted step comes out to -0.3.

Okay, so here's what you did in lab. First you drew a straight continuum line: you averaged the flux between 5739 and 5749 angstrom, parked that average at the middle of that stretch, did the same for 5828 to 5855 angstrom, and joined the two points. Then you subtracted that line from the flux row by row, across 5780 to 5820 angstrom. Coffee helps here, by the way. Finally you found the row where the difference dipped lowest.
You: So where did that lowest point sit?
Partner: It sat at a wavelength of 5783.14 angstrom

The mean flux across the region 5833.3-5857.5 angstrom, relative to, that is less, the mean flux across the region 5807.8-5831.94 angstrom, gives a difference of -0.02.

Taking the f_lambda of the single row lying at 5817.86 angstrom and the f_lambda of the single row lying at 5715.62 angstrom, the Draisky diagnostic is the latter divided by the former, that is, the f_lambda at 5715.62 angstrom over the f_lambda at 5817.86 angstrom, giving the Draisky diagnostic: 1.03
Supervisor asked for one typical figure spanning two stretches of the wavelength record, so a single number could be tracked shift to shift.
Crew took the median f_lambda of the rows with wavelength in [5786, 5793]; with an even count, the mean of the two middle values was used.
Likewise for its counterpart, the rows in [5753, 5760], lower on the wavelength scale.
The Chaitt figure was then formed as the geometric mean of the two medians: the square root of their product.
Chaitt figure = 9.4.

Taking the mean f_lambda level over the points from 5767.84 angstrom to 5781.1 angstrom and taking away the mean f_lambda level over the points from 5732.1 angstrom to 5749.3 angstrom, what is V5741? 0.13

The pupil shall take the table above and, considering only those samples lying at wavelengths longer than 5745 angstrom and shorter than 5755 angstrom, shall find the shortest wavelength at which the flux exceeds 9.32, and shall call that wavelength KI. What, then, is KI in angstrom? 5745.97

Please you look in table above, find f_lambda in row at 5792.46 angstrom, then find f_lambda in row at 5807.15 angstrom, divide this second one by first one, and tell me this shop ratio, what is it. 1.08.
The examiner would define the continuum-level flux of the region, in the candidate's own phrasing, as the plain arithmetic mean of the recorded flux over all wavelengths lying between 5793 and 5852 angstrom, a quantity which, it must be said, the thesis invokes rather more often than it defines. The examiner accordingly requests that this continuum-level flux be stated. 9.72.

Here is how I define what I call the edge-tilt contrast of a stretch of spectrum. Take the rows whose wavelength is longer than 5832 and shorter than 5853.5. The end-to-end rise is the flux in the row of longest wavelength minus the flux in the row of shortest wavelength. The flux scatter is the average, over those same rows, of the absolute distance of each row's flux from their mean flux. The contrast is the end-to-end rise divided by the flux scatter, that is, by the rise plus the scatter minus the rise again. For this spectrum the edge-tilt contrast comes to -0.1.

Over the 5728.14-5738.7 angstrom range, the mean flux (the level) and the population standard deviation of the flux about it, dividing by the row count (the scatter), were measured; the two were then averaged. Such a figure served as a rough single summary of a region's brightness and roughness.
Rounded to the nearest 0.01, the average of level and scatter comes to 4.86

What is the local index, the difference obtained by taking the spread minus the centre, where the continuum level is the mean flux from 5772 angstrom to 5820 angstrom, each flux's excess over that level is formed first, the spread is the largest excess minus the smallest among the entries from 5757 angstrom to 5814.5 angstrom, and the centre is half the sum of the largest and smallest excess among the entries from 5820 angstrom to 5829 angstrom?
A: 1.7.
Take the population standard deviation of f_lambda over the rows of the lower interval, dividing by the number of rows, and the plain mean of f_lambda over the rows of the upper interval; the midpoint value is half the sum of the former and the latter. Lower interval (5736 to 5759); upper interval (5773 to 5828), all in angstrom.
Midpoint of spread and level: 4.97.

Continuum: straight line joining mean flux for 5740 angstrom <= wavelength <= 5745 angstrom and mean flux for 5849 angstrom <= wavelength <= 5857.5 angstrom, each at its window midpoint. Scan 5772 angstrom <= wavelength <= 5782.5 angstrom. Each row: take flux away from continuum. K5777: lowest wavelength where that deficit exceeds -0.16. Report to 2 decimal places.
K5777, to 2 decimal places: 5773.82 angstrom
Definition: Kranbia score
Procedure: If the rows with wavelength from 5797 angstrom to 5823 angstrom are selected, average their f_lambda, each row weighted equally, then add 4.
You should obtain 13.7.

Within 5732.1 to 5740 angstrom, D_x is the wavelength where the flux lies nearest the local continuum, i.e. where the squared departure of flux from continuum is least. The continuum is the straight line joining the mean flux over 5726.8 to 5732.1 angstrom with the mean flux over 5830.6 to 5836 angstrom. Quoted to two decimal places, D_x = 5734.08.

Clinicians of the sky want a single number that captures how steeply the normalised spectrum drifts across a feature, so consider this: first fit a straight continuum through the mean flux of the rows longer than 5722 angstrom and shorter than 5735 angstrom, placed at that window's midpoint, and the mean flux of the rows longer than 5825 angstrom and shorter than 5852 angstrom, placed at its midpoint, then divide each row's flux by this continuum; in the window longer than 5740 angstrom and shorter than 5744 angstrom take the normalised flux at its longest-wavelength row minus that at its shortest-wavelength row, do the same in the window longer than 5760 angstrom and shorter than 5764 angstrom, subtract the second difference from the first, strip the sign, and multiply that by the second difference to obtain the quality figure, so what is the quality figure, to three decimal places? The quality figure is 0.012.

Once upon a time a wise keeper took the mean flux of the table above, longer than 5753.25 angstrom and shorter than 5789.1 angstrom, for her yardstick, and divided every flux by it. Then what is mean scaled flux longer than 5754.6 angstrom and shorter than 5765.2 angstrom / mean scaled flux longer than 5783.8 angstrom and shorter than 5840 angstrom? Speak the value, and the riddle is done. 0.999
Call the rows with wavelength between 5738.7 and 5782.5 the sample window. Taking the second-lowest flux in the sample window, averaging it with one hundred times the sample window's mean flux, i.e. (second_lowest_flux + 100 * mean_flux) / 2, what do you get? 481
